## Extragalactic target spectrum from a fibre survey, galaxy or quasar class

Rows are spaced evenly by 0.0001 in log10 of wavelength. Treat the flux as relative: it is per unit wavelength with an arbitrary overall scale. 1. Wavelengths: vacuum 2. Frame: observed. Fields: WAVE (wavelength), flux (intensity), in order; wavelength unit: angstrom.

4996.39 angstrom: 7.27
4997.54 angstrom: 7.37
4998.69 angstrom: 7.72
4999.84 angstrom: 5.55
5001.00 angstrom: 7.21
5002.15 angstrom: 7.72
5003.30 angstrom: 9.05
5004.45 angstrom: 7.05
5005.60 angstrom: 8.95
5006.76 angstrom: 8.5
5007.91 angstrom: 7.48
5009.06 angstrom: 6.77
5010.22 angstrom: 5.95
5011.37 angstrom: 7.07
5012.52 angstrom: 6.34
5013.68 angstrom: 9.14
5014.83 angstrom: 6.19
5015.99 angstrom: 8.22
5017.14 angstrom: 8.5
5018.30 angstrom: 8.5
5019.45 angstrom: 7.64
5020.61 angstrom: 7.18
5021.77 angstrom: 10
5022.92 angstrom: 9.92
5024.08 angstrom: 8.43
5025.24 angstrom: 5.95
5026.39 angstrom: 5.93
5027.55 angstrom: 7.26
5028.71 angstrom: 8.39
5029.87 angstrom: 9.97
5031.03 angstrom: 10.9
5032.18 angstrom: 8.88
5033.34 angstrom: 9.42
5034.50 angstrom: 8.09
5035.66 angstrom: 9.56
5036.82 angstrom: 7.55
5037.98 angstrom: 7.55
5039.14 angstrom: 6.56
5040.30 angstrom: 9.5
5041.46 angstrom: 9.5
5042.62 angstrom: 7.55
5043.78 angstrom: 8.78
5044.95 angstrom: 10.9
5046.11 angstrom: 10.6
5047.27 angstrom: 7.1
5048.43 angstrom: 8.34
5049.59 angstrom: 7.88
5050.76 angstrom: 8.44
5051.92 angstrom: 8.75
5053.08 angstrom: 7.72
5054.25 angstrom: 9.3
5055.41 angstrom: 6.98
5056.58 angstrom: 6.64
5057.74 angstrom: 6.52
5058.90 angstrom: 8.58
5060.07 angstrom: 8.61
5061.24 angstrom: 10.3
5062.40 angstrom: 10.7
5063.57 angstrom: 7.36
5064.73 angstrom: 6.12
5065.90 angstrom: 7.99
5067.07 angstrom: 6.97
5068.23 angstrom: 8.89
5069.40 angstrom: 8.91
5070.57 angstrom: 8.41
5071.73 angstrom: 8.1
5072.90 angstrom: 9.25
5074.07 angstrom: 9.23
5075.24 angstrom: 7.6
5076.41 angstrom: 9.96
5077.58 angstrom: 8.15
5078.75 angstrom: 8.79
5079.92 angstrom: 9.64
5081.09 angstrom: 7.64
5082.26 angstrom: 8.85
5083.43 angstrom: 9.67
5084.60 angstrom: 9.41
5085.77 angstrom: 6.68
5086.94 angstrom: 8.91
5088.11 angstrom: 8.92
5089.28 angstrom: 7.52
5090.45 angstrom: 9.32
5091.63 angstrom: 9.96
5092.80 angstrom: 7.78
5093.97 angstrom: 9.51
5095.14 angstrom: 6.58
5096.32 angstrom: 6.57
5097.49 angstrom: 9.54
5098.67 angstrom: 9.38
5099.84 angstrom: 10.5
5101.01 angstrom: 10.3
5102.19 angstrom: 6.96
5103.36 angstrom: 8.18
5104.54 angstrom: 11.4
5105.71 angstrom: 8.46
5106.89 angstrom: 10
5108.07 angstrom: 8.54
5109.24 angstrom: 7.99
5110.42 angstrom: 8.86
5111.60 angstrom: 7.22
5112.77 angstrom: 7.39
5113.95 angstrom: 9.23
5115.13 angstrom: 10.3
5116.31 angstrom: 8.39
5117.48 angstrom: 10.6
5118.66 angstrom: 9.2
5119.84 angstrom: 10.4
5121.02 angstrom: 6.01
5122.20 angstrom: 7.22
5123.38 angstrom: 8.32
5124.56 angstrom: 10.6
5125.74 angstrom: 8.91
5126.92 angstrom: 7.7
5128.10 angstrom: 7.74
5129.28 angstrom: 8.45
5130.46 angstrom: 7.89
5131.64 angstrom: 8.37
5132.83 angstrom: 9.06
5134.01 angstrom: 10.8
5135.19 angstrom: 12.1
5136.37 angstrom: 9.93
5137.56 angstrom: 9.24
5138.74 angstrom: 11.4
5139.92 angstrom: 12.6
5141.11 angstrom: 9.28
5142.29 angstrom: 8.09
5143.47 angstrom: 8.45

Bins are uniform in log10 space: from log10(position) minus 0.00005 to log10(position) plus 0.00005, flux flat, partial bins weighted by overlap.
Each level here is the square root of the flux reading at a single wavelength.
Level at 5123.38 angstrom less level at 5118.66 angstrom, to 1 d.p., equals -0.1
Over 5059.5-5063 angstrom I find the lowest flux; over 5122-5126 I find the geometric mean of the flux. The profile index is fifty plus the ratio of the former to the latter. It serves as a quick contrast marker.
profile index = 51.0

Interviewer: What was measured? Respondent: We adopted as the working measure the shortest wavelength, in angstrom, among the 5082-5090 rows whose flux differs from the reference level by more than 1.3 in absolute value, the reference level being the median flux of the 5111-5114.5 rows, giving 5082.26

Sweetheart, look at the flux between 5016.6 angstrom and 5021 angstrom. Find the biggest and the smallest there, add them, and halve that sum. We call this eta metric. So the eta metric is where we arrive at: 7.8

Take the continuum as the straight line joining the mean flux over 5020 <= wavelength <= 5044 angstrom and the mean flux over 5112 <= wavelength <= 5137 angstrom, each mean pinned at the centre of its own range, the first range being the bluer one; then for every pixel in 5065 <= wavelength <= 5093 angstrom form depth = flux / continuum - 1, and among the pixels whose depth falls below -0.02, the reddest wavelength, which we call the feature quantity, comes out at 5092.80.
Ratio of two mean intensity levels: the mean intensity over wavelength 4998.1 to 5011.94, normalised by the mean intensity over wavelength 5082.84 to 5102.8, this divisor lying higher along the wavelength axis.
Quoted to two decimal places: 0.85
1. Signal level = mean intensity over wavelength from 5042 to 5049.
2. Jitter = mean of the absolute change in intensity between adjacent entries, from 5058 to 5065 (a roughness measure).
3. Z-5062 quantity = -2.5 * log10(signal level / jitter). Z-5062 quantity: -2.05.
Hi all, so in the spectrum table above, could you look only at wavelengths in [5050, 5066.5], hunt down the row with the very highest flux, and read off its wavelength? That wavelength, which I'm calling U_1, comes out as 5062.40 angstrom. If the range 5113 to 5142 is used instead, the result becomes 5139.92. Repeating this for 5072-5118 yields 5104.54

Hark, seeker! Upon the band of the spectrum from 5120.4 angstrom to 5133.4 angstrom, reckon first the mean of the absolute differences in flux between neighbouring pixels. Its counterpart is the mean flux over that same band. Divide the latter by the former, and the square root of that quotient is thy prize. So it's 2.87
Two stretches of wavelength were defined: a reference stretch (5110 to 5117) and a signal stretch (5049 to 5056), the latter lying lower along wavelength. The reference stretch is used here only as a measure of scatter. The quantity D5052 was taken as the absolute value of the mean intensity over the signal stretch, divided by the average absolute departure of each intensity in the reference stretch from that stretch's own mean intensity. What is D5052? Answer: 9.1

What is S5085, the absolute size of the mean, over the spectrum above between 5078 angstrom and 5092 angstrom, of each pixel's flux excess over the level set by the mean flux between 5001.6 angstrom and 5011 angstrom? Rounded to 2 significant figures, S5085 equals 1.1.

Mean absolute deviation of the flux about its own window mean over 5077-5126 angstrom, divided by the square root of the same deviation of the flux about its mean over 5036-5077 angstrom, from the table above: 1.04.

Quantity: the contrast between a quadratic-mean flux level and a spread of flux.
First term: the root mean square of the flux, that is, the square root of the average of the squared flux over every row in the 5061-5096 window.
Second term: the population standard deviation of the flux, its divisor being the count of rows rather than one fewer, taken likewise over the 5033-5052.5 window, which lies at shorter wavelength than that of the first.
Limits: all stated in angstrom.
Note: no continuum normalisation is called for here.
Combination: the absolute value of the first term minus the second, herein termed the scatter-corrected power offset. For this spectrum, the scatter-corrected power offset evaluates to 7.48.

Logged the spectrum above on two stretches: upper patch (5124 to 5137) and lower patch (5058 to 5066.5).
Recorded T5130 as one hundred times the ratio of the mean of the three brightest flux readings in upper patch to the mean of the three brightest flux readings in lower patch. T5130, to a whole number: 113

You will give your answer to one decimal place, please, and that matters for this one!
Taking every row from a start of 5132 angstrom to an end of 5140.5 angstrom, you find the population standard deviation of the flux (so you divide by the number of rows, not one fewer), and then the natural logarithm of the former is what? 0.2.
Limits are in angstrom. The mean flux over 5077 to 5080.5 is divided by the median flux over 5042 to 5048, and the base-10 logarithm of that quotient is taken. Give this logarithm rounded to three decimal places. 0.004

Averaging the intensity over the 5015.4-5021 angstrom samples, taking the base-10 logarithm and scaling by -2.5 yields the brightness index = -2.26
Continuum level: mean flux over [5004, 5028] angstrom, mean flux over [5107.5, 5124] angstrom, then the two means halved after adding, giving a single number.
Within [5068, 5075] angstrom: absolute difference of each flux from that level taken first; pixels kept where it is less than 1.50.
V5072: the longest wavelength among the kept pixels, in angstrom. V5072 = 5074.07 angstrom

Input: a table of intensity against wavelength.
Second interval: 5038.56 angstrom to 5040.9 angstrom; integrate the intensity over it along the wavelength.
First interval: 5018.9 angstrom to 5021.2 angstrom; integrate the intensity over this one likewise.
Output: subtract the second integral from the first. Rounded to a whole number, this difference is -2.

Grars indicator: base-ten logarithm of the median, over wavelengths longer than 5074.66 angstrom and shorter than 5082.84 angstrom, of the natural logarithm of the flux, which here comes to 0.337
